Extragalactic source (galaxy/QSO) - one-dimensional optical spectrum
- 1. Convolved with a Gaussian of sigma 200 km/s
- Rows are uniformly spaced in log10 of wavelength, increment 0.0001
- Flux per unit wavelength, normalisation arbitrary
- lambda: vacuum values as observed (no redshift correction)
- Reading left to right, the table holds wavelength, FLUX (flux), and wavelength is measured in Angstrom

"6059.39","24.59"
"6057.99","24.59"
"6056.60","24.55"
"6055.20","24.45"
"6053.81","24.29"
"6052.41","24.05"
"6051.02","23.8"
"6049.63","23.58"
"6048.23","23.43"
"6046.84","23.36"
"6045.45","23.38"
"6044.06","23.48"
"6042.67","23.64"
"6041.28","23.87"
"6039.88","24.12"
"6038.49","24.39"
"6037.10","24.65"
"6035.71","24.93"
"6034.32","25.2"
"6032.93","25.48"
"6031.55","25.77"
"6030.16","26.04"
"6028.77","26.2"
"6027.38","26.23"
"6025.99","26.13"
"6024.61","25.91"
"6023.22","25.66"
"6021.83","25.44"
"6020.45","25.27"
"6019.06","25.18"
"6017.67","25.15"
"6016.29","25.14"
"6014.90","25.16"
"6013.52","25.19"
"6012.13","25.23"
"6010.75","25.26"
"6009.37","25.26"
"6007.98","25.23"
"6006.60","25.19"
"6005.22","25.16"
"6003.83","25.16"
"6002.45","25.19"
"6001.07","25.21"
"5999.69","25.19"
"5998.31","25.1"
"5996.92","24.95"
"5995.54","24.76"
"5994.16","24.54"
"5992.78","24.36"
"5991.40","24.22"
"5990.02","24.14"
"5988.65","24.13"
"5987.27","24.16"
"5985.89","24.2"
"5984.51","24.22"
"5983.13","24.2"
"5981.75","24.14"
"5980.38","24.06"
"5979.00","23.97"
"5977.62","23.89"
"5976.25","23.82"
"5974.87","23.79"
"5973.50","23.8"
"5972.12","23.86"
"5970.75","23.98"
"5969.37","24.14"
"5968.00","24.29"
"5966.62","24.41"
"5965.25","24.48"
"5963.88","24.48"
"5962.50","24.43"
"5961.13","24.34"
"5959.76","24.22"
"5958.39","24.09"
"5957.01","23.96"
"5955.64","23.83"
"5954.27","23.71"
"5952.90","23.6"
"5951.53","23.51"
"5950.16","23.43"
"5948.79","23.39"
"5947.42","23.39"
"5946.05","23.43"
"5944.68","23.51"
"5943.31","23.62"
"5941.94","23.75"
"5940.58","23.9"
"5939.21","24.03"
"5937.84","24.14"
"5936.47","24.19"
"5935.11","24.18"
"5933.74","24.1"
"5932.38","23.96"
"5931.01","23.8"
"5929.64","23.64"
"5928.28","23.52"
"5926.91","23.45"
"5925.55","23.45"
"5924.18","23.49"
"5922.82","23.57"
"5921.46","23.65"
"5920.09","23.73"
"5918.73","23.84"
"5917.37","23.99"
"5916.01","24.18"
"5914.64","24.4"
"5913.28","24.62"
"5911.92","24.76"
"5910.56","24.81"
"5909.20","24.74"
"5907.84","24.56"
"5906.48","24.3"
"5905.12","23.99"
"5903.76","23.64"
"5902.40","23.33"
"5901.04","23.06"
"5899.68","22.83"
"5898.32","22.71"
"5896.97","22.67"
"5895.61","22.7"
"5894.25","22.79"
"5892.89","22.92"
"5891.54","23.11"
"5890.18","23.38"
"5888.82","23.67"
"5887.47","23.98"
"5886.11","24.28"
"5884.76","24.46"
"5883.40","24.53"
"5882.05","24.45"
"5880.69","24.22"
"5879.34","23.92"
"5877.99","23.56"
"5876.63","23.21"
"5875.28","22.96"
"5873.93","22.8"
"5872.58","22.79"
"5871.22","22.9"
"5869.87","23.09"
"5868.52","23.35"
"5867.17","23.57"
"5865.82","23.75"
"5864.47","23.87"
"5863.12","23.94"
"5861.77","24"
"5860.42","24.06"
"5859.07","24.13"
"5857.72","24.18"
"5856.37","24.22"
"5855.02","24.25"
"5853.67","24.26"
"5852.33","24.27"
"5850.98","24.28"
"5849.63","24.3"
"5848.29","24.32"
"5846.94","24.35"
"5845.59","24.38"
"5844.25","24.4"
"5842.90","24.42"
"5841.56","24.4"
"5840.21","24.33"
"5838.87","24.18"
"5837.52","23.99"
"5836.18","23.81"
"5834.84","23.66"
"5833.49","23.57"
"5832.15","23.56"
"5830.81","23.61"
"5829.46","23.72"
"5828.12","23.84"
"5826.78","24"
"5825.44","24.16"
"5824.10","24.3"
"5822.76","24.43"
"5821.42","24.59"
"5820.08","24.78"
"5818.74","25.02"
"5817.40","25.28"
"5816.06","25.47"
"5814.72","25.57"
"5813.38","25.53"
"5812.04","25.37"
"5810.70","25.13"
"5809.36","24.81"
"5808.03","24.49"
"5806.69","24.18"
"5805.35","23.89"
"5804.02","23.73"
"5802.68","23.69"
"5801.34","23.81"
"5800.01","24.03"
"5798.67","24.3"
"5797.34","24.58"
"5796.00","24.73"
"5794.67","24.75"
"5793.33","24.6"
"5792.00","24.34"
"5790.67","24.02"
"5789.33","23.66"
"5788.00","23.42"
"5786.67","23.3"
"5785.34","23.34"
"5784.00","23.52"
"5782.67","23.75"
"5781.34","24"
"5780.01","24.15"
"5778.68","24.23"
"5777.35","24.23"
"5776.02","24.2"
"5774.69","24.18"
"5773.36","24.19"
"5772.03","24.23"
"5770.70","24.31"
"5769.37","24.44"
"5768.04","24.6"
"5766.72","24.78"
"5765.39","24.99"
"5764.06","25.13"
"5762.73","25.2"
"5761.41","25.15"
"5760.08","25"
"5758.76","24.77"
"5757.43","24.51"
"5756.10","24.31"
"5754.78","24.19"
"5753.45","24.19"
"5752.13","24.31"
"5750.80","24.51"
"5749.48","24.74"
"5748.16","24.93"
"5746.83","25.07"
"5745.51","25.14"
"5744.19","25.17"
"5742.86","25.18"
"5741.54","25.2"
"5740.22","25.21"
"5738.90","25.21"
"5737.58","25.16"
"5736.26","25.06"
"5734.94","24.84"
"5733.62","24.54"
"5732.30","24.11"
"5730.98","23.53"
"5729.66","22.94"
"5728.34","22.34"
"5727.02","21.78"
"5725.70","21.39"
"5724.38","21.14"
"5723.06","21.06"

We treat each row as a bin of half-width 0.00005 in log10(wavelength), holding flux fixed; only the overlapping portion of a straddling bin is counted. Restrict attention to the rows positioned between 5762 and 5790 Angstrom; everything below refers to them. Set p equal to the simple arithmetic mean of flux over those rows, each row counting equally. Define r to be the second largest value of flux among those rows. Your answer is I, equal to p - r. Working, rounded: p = 24.2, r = 25.13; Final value -0.9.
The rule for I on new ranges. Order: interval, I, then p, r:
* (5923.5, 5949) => -0.4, 23.7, 24.18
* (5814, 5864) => -1.2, 24.3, 25.47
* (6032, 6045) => -0.8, 24.4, 25.2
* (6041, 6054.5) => -0.4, 23.7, 24.05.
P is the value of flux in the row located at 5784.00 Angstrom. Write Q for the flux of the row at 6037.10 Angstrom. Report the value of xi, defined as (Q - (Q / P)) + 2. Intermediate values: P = 23.52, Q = 24.65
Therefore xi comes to 25.6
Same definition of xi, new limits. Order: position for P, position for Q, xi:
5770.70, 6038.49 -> 25.4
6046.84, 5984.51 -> 25.2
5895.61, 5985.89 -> 25.1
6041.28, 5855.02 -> 25.2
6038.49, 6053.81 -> 25.3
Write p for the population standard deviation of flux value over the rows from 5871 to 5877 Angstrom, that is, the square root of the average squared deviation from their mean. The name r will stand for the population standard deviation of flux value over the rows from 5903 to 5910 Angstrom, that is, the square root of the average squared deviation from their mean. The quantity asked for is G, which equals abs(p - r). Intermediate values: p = 0.15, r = 0.39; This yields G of 0.24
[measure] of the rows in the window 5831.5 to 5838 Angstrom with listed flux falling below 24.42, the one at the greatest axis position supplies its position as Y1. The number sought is 5837.52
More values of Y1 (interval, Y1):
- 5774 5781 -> 5780.01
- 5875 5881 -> 5880.69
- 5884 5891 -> 5890.18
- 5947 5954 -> 5952.90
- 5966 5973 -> 5972.12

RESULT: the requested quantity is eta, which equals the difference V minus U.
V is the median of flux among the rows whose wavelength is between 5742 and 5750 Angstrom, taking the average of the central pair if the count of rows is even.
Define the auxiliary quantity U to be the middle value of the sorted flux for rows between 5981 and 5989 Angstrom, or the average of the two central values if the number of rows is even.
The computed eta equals 0.9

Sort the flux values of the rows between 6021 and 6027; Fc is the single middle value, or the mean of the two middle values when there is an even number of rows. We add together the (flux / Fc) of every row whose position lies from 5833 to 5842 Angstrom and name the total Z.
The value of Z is 6.51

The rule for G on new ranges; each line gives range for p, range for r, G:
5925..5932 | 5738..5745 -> 0.12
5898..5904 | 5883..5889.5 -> 0.02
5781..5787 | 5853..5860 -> 0.21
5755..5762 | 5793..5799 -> 0.15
